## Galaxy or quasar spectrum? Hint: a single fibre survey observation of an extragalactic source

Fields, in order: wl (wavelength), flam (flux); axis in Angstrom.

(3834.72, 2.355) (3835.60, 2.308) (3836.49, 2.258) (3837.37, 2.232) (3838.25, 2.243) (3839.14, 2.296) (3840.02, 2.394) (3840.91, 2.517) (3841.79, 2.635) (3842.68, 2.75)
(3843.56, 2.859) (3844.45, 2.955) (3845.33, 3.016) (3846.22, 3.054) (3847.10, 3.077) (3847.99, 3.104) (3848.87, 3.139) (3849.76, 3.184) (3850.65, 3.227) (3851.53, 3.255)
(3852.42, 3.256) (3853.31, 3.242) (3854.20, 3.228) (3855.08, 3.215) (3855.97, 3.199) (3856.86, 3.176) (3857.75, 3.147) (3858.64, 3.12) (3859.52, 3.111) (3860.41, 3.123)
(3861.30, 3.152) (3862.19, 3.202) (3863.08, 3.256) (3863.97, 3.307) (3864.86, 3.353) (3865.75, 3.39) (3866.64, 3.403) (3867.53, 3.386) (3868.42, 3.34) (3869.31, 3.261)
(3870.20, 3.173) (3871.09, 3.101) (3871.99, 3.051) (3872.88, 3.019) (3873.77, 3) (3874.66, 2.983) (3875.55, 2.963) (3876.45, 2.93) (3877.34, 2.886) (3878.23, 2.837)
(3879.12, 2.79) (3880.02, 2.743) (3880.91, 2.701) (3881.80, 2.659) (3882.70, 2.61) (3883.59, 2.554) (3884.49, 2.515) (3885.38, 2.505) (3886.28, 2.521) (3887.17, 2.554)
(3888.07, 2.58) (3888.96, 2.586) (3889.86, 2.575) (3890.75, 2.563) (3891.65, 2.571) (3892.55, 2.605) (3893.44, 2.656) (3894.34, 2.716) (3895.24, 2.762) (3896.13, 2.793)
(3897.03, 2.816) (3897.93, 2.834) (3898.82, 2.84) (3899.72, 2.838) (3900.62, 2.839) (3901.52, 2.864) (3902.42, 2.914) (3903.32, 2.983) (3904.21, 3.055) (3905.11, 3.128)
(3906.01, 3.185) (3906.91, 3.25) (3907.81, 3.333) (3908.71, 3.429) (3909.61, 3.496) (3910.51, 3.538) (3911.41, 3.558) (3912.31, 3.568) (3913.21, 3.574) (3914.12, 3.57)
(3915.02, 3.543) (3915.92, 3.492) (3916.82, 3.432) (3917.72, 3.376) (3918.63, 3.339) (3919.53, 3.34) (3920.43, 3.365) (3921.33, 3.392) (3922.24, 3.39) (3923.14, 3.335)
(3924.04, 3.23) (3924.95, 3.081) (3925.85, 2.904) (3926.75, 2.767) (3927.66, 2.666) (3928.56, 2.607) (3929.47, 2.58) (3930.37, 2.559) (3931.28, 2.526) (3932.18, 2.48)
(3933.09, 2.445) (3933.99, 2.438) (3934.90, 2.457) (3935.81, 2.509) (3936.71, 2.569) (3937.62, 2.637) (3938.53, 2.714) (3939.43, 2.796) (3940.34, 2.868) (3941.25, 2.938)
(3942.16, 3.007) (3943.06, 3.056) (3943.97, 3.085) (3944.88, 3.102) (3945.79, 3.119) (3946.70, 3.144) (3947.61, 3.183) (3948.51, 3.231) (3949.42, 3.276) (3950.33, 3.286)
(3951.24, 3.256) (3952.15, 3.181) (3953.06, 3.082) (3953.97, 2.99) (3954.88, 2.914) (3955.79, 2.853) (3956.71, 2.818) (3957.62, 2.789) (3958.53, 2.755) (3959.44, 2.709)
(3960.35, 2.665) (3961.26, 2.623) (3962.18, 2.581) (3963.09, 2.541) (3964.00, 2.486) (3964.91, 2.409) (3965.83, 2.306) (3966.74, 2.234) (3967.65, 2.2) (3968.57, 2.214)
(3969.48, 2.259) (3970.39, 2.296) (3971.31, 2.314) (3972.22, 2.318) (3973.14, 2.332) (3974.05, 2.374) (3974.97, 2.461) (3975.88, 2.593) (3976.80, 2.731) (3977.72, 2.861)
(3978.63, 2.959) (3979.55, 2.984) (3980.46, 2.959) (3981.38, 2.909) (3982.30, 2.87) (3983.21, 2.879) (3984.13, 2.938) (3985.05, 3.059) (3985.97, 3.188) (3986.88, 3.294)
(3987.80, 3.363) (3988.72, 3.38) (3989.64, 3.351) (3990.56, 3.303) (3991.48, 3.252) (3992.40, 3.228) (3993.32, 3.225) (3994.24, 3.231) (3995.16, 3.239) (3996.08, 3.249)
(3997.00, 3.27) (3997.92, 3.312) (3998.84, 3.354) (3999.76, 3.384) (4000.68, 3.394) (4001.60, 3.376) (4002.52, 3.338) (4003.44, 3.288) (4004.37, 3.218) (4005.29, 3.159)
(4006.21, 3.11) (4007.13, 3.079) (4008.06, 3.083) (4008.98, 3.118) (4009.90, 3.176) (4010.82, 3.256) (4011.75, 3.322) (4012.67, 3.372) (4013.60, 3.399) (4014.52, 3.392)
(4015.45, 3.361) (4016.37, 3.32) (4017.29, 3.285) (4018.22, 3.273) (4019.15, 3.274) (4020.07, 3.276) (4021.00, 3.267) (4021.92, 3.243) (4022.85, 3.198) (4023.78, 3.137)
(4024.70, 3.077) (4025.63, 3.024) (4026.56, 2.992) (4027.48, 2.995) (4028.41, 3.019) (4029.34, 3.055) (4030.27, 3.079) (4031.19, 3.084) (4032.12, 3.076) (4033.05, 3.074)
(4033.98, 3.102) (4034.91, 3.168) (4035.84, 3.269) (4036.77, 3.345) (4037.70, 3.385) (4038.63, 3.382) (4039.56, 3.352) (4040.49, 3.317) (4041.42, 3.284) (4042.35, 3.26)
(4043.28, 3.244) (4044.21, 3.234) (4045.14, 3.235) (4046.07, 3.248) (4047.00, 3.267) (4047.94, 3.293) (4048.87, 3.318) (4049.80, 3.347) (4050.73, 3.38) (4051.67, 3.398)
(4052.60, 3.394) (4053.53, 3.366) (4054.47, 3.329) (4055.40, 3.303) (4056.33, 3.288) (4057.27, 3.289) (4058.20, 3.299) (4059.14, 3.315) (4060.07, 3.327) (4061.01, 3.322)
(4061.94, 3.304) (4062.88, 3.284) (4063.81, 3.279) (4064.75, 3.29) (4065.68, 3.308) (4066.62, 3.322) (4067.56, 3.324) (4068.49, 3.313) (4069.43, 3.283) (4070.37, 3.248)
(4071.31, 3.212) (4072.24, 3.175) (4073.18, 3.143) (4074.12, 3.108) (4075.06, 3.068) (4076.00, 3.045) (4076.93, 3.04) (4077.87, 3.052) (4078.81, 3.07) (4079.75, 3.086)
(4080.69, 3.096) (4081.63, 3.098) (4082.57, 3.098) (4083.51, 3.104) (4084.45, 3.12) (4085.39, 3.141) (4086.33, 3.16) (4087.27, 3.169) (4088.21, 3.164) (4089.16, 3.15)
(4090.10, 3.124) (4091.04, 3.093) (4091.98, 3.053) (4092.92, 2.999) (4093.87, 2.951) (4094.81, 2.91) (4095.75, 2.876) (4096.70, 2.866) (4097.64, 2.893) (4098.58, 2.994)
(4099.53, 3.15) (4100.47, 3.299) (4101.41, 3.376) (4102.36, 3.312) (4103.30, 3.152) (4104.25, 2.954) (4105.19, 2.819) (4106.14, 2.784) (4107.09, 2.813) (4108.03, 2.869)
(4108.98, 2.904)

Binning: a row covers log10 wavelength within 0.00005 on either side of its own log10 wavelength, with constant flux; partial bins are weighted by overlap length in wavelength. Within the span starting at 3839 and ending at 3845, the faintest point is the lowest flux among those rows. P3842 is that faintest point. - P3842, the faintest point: 2.296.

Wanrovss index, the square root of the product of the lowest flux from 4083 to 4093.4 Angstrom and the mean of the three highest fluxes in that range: 3.08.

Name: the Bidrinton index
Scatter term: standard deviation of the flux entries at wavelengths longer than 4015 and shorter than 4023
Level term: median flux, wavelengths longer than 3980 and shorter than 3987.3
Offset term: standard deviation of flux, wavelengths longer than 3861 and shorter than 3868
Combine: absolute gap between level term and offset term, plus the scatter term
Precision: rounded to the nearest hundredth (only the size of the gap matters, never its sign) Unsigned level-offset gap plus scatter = 2.90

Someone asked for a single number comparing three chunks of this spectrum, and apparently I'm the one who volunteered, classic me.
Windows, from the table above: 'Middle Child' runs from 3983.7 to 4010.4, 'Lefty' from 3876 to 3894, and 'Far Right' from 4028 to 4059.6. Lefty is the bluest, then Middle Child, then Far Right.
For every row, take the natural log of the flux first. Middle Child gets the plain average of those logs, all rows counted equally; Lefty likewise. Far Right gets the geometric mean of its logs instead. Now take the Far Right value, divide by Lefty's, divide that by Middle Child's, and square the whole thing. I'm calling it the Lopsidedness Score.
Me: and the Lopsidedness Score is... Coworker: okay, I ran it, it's 1.07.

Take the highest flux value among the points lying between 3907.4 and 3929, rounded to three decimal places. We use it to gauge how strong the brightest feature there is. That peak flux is 3.574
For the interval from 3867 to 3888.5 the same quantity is 3.386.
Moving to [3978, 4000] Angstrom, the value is 3.384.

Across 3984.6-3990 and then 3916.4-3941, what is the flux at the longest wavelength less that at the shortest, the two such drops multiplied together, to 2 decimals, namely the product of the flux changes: -0.16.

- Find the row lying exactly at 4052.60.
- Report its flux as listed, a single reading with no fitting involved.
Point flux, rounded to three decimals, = 3.394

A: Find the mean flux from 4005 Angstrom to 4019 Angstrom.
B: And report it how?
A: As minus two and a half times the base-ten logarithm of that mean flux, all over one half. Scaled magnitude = -2.56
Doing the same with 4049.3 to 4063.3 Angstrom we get -2.61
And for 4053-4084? -2.54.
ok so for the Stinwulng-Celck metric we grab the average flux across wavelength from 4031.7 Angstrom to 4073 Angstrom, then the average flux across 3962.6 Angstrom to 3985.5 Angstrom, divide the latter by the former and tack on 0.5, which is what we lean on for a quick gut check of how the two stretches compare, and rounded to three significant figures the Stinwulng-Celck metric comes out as 1.29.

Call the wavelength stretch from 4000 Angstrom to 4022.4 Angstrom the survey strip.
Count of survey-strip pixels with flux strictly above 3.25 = 16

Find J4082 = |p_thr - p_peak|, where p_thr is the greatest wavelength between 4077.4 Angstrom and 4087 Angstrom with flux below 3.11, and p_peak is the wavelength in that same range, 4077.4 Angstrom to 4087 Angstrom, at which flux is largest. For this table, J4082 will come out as 2.8 Angstrom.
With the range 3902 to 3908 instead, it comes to 3.6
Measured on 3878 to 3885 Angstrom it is 6.3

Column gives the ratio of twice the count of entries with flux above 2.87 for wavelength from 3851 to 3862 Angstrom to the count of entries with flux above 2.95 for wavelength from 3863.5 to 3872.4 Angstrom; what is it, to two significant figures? 2.4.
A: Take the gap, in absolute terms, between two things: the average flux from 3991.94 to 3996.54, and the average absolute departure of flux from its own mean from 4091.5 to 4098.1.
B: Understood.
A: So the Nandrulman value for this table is 3.18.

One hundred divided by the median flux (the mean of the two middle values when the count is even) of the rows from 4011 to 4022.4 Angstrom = 30.3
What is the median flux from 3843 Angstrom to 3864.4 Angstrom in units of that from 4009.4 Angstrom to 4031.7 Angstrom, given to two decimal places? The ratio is 0.97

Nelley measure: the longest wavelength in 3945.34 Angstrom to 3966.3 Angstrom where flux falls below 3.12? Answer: 3965.83 Angstrom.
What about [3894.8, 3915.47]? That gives 3904.21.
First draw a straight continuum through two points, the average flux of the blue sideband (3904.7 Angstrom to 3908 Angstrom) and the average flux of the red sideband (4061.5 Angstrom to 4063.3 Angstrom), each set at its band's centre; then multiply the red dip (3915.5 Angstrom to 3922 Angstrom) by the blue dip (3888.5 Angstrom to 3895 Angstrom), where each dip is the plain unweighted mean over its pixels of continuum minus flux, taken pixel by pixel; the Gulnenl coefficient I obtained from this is -0.10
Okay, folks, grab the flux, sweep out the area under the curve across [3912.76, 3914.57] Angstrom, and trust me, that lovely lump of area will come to 6.44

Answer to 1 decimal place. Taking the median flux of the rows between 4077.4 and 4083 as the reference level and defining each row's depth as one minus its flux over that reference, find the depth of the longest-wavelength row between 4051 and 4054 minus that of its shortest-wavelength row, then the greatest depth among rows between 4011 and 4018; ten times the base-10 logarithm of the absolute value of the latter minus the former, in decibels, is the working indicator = -11.4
